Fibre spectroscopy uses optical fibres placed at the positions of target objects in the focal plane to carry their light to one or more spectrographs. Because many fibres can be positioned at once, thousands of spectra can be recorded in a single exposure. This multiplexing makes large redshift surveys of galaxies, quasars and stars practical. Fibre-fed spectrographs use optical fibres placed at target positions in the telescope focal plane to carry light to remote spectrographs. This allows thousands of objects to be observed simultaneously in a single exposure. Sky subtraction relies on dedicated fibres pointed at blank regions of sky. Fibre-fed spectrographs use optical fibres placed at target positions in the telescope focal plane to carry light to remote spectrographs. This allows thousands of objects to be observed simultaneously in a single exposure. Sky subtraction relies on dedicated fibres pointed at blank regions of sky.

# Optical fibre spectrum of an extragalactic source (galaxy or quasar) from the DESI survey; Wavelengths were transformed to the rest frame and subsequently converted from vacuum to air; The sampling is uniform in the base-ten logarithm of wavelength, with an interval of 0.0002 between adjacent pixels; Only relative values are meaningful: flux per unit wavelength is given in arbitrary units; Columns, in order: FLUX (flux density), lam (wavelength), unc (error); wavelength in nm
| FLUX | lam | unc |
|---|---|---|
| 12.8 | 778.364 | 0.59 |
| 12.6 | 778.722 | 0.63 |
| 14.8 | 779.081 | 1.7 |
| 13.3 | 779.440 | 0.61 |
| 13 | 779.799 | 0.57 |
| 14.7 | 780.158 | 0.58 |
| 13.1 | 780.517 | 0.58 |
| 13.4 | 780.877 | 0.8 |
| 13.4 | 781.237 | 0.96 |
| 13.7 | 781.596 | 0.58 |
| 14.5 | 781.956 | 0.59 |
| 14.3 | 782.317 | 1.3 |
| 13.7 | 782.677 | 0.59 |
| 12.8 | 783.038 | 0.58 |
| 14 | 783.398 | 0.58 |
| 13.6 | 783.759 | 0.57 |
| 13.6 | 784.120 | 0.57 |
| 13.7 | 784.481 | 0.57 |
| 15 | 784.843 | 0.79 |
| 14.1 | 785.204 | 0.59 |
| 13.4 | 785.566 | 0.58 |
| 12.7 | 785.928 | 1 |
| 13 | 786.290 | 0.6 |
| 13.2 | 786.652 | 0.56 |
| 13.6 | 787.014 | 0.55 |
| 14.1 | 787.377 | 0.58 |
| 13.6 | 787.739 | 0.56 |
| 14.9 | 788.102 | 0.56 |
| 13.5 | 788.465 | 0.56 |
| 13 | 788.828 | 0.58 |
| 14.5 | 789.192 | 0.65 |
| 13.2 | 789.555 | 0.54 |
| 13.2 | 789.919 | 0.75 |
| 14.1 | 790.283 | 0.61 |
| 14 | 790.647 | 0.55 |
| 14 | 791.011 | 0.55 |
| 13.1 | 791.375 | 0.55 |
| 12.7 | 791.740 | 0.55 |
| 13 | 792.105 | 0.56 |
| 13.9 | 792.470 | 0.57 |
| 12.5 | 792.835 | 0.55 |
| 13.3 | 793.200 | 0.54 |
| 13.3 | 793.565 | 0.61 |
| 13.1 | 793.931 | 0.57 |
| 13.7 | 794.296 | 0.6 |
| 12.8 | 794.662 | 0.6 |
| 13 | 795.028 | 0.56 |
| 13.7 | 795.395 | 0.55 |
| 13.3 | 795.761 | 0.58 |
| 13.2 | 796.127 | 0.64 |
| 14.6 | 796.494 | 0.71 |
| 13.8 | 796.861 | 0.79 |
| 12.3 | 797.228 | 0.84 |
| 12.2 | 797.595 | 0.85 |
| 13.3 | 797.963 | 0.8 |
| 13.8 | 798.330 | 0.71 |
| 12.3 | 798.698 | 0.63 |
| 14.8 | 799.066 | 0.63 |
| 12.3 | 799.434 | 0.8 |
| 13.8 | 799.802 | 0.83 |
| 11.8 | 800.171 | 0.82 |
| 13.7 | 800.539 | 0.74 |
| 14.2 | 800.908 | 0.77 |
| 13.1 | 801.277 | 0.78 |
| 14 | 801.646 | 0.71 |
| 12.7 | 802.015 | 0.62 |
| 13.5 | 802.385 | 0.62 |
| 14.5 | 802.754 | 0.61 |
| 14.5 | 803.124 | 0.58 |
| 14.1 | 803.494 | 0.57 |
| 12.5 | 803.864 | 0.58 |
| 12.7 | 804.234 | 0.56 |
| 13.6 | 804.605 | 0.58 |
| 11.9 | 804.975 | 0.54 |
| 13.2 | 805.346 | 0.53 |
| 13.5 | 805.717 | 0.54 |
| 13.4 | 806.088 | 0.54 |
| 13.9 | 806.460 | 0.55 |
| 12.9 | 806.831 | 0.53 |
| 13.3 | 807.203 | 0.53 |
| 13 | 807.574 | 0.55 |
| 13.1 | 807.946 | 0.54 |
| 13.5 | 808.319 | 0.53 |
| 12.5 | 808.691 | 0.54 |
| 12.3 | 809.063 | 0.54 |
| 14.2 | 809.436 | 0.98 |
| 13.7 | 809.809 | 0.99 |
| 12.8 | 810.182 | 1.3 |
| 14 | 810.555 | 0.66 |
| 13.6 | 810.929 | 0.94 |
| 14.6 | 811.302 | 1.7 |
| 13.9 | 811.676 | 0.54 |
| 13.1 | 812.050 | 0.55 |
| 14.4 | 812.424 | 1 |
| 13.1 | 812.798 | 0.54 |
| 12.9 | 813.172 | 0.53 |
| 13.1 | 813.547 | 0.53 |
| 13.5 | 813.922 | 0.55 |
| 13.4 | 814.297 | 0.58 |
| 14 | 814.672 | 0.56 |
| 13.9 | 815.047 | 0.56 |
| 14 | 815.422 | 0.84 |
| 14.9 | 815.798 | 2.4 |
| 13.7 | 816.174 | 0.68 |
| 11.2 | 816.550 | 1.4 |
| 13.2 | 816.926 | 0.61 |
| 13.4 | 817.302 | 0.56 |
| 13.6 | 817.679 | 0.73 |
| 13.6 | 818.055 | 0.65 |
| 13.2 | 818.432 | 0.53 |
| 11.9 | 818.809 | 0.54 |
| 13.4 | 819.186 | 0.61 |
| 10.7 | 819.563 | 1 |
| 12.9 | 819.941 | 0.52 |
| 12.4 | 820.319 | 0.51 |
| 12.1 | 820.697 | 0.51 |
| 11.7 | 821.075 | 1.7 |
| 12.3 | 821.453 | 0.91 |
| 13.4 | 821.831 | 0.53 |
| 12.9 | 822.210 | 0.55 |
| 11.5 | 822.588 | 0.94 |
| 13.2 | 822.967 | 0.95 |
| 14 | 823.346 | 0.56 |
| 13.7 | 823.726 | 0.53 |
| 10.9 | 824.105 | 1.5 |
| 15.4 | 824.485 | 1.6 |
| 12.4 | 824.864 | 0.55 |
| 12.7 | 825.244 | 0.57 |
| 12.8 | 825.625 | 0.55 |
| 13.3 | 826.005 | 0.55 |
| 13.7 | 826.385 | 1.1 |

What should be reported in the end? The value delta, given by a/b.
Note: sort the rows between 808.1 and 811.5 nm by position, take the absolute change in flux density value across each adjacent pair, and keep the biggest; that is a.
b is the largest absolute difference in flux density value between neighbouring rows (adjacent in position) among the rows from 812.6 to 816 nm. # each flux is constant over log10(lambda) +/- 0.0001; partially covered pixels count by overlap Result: 2.1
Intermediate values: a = 1.9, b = 0.9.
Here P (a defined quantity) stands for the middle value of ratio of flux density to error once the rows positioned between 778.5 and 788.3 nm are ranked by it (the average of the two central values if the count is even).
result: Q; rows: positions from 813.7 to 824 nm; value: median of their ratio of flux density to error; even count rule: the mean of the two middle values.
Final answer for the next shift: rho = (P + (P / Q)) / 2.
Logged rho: 12.1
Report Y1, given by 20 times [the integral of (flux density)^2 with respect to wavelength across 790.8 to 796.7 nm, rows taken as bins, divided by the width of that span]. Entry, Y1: 3560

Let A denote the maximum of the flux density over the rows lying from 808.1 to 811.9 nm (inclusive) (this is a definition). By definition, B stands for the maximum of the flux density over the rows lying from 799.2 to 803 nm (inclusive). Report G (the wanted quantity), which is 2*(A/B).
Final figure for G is 2.01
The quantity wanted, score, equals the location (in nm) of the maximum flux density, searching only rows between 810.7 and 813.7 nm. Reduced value 811.302 nm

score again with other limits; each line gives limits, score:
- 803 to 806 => 803.124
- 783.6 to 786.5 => 784.843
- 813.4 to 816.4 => 815.798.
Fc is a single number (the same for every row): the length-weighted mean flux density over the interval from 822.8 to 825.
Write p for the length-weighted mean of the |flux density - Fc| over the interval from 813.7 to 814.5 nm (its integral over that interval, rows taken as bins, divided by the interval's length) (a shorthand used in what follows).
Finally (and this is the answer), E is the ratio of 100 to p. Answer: 580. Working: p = 0.17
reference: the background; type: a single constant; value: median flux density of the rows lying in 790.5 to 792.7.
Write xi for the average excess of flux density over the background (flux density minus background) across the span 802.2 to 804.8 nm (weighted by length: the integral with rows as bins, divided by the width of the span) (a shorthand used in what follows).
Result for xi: 0.1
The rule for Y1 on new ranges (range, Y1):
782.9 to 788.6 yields 3753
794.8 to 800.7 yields 3519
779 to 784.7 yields 3768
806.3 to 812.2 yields 3599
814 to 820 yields 3506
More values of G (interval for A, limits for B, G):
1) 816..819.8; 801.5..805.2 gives 1.89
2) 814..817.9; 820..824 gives 2.13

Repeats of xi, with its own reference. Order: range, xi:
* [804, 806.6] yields -0.4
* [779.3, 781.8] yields 0.0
